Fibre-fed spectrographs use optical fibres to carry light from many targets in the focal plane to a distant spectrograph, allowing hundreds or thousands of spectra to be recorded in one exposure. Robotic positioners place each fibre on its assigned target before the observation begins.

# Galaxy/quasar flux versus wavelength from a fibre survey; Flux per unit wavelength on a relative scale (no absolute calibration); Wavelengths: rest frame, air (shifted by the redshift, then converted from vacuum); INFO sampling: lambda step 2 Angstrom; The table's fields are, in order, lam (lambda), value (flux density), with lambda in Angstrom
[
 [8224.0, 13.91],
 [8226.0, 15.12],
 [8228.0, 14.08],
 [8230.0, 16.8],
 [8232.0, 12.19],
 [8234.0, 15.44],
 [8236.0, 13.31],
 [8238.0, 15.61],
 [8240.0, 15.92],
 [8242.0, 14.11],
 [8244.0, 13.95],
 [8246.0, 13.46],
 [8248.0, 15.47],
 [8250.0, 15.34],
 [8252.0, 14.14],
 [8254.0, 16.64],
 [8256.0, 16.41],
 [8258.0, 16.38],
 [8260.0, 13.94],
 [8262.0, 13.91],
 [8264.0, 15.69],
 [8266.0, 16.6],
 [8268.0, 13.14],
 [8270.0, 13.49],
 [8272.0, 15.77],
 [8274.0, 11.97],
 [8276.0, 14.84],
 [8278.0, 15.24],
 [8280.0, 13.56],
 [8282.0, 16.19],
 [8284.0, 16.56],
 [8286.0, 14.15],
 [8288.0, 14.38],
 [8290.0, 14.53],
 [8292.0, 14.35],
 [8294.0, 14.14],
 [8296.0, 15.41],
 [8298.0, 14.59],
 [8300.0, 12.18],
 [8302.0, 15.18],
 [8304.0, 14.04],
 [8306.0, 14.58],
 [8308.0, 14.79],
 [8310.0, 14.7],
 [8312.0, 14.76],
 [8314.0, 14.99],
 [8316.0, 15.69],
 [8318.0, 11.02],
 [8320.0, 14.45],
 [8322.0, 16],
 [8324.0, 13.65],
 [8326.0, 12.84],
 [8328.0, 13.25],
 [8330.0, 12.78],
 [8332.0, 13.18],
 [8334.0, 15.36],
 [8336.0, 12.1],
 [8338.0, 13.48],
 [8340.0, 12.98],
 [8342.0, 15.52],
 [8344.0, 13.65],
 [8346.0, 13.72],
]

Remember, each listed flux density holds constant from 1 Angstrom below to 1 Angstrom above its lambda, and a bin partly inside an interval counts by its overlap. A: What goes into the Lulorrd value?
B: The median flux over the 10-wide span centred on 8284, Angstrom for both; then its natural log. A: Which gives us 2.67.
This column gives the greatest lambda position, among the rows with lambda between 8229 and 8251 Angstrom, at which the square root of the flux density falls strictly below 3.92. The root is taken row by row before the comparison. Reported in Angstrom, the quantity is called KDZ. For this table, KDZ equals 8250.0 Angstrom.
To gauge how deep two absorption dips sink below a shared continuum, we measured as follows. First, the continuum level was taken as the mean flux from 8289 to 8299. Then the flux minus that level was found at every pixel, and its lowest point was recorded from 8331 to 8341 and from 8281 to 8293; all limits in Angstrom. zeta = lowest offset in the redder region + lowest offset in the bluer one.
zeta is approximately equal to -3.0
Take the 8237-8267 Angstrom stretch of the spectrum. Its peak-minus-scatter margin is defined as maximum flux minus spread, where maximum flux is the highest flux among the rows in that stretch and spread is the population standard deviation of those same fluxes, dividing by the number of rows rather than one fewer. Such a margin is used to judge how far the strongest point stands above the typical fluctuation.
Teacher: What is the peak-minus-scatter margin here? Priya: 15.5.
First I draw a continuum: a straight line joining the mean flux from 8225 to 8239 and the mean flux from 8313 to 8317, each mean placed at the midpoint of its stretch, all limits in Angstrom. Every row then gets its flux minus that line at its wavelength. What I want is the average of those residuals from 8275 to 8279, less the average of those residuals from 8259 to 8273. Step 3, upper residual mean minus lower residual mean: 0.30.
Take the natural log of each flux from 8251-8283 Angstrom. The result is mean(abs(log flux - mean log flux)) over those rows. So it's 0.085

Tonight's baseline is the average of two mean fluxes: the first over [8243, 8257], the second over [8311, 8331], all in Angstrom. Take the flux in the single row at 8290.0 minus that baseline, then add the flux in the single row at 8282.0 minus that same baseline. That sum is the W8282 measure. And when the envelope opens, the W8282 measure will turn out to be 1.7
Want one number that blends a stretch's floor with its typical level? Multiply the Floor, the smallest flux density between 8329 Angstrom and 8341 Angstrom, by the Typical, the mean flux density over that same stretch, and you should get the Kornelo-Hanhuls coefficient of 161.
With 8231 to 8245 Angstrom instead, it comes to 175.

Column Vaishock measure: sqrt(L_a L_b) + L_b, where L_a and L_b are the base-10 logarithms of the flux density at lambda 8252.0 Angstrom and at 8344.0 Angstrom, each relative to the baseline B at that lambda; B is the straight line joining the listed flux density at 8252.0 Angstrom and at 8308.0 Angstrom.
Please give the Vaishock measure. -0.05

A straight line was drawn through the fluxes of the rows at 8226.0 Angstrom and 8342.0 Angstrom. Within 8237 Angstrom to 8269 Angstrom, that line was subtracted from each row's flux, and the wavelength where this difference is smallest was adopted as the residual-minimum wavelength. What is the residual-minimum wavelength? 8268.0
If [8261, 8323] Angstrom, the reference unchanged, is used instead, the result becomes 8318.0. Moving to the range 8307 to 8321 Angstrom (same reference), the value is 8318.0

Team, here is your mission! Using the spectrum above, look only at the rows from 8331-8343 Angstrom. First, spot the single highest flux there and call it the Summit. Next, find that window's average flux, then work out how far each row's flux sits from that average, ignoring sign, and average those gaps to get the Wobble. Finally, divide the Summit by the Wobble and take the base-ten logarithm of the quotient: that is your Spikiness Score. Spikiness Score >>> 1.144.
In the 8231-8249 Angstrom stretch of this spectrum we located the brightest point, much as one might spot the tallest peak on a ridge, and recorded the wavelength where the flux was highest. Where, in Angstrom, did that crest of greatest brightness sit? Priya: 8240.0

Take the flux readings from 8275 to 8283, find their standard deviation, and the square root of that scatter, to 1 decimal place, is 1.0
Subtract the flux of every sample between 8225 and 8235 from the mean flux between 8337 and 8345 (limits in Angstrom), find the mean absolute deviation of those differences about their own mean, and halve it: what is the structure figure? 0.64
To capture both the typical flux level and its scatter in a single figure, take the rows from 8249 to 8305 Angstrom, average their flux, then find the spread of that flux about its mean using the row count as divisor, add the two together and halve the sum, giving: 8.00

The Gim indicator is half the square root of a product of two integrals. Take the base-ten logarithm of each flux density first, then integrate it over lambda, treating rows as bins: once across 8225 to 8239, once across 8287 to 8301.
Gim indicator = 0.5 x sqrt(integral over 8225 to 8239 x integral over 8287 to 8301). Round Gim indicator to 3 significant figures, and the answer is 8.11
